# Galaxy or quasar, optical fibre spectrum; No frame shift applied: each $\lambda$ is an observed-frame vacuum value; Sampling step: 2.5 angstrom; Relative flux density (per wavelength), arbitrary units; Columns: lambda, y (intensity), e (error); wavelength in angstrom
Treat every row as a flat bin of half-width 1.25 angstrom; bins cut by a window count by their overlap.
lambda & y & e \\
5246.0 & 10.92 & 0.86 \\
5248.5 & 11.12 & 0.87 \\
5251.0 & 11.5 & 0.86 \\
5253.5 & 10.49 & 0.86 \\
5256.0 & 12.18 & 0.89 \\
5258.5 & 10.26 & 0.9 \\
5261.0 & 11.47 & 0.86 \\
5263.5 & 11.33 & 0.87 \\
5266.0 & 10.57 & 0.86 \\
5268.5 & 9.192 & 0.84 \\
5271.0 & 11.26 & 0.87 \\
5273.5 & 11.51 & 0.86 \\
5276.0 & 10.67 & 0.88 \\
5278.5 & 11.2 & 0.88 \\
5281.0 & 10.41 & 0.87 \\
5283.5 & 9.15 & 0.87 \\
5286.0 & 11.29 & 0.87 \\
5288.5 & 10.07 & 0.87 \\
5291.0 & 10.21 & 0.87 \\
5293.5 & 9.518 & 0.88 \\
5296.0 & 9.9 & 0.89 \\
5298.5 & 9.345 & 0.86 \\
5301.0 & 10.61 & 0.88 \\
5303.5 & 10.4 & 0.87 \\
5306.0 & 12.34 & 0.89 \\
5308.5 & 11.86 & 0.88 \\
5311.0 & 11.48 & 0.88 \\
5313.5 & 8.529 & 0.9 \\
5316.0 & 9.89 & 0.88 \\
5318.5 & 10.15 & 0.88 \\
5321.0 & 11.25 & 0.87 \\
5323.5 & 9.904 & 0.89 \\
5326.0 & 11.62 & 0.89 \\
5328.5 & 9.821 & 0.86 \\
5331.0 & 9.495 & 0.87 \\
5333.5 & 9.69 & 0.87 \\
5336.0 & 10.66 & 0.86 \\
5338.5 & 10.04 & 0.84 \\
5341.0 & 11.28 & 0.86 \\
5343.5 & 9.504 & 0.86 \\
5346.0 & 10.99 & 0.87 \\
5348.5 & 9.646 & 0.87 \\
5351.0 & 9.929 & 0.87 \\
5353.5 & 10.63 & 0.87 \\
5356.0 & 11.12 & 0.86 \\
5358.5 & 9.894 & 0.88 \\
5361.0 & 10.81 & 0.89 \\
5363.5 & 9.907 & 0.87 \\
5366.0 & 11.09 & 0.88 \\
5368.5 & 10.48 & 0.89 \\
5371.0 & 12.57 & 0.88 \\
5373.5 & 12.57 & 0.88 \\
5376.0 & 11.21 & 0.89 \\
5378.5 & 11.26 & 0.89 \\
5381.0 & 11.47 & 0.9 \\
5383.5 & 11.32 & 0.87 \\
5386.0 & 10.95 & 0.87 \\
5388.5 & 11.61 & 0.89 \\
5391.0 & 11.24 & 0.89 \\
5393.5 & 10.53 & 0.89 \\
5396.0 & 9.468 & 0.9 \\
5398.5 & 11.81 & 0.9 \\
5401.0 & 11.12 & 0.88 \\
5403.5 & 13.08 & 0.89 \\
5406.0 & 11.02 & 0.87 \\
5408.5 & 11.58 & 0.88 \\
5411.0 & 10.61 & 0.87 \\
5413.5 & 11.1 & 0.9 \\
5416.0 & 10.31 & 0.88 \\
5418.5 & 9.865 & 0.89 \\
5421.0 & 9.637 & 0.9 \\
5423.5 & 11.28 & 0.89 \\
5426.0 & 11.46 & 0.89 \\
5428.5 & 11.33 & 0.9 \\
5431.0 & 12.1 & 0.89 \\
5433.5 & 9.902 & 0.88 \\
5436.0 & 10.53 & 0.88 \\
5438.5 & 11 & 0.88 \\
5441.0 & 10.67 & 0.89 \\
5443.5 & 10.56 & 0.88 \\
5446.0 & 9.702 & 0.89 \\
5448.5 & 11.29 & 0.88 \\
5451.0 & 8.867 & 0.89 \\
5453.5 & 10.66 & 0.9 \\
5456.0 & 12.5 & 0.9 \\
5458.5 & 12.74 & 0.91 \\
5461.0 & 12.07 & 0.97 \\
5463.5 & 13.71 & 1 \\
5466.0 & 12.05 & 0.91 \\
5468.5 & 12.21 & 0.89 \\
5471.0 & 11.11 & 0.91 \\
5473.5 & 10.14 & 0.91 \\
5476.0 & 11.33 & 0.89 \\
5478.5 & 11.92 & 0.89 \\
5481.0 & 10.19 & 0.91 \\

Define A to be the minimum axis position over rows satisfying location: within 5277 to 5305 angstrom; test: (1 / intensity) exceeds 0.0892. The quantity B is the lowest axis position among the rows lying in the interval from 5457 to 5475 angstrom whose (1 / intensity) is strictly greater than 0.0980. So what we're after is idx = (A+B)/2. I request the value 5376.0 angstrom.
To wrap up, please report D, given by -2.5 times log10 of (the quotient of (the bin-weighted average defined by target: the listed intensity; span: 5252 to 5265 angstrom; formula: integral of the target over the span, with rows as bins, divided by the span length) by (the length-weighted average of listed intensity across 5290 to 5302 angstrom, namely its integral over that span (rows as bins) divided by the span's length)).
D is -0.13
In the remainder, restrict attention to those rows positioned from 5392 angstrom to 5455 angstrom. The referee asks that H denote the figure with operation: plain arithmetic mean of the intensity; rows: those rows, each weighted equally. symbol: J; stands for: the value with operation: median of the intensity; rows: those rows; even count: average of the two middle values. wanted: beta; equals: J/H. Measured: 0.990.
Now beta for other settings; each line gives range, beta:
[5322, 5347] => 0.968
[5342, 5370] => 1.011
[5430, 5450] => 0.990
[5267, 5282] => 1.021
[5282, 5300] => 0.997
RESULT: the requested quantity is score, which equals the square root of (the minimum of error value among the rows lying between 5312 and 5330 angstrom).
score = 0.927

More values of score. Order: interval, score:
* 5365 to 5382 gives 0.938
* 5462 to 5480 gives 0.943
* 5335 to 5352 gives 0.917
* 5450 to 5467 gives 0.943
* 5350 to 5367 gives 0.927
